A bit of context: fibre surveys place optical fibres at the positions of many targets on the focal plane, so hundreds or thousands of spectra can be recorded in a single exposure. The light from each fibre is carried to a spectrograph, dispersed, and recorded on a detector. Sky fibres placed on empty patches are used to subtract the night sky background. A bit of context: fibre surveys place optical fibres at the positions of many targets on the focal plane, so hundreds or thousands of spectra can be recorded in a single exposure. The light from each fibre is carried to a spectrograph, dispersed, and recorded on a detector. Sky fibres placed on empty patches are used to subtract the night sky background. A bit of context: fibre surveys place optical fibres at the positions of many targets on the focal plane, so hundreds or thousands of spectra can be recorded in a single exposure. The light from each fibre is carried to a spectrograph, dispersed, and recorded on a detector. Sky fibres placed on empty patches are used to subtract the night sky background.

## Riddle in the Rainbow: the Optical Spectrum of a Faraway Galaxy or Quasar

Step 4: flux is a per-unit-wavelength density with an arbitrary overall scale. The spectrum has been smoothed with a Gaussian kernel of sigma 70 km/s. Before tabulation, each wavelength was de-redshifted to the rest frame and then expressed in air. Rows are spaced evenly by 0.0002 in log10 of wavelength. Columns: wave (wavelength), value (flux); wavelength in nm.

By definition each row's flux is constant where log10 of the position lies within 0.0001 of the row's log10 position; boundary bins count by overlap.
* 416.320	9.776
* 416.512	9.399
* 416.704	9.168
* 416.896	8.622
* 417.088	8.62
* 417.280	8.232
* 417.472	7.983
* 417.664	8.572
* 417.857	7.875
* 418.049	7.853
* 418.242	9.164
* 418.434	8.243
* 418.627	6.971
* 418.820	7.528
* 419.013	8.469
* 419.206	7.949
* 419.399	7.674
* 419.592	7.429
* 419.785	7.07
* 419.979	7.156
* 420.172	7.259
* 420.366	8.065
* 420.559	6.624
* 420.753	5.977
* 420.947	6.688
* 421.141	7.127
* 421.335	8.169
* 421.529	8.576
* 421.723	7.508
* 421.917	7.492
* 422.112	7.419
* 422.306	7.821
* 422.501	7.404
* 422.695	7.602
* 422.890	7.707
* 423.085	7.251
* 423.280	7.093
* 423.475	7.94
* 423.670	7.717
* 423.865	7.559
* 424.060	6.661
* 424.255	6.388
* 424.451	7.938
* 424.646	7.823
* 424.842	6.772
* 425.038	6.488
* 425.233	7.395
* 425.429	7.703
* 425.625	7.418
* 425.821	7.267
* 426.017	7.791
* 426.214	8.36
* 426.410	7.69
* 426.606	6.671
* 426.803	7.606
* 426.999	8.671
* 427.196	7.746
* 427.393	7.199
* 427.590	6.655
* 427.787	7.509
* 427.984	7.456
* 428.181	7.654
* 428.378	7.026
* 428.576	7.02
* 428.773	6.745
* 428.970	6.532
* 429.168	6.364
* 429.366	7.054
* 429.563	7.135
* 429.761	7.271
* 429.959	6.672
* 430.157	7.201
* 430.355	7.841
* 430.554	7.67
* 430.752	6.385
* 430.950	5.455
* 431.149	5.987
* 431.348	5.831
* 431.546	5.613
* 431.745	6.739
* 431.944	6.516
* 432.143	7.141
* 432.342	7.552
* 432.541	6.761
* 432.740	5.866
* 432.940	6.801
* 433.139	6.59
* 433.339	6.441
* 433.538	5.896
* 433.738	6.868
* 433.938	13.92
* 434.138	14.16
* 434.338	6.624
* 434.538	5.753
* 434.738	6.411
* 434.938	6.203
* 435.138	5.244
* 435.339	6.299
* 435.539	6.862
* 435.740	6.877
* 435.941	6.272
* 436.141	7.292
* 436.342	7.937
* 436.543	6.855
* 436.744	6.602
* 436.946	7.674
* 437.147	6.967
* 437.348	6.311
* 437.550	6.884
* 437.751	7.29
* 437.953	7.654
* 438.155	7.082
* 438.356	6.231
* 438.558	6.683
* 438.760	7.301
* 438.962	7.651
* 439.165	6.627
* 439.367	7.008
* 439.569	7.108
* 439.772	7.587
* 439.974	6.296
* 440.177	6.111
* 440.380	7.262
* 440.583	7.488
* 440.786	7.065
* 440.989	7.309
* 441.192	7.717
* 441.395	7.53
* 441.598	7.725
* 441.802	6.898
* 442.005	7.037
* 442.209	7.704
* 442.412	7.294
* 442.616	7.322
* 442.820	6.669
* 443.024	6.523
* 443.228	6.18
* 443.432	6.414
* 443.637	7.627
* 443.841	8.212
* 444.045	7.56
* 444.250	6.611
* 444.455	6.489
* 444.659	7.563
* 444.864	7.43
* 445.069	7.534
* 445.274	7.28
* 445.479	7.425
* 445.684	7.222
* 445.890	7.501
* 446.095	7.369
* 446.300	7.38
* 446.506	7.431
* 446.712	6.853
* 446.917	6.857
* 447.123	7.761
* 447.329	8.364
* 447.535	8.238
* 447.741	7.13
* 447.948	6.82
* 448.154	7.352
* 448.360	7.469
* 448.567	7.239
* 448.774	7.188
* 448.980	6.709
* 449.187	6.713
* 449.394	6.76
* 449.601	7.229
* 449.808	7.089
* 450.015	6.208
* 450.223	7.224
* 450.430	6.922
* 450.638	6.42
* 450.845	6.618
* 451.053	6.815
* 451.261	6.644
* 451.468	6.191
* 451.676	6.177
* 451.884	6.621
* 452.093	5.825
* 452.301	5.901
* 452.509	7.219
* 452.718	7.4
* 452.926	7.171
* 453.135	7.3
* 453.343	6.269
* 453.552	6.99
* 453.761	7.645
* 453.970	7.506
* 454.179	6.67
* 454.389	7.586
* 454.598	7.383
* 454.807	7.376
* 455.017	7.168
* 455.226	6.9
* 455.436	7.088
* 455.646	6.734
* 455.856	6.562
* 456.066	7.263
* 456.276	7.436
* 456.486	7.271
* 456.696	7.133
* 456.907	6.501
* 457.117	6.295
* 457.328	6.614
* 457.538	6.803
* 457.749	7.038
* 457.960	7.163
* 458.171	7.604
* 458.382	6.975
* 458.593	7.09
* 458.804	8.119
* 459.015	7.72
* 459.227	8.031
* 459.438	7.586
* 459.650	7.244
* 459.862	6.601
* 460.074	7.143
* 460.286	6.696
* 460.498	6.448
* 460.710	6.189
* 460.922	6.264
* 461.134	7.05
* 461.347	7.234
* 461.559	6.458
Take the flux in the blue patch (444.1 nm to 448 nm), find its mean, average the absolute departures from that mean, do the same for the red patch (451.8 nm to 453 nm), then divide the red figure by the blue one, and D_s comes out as 1.6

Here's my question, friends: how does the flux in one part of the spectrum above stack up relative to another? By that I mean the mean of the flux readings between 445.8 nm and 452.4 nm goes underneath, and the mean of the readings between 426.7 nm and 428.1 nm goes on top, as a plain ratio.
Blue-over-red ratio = 1.08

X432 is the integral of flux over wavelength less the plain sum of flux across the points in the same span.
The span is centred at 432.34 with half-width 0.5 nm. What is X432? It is -27.1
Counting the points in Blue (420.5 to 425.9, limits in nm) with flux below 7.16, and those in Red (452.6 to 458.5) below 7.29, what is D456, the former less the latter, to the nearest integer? -10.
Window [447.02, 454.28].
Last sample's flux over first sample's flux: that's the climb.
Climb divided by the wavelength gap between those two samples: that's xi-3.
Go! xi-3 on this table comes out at -0.15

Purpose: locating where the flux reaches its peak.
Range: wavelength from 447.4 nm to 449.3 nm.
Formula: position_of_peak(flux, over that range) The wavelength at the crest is 447.535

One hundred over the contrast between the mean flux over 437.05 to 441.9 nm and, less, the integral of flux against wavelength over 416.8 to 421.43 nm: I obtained -3.49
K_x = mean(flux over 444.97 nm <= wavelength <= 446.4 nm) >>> 7.4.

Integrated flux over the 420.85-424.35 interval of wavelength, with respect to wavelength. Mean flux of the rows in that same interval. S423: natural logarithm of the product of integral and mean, 5.27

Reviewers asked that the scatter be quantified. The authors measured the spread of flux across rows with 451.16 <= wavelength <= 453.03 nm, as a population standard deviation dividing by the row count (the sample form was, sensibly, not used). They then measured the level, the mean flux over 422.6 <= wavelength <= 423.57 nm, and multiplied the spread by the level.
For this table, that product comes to 4.2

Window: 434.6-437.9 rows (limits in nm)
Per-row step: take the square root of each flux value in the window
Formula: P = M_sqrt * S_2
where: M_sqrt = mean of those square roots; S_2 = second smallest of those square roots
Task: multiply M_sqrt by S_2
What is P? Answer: 6.5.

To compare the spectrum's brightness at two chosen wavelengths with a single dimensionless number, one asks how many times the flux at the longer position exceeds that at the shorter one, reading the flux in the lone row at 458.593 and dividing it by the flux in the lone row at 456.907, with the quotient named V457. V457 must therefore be 1.09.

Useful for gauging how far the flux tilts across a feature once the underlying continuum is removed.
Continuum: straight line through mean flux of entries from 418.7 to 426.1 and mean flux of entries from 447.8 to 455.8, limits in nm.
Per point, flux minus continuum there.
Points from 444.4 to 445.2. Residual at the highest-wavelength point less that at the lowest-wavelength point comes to 1.1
